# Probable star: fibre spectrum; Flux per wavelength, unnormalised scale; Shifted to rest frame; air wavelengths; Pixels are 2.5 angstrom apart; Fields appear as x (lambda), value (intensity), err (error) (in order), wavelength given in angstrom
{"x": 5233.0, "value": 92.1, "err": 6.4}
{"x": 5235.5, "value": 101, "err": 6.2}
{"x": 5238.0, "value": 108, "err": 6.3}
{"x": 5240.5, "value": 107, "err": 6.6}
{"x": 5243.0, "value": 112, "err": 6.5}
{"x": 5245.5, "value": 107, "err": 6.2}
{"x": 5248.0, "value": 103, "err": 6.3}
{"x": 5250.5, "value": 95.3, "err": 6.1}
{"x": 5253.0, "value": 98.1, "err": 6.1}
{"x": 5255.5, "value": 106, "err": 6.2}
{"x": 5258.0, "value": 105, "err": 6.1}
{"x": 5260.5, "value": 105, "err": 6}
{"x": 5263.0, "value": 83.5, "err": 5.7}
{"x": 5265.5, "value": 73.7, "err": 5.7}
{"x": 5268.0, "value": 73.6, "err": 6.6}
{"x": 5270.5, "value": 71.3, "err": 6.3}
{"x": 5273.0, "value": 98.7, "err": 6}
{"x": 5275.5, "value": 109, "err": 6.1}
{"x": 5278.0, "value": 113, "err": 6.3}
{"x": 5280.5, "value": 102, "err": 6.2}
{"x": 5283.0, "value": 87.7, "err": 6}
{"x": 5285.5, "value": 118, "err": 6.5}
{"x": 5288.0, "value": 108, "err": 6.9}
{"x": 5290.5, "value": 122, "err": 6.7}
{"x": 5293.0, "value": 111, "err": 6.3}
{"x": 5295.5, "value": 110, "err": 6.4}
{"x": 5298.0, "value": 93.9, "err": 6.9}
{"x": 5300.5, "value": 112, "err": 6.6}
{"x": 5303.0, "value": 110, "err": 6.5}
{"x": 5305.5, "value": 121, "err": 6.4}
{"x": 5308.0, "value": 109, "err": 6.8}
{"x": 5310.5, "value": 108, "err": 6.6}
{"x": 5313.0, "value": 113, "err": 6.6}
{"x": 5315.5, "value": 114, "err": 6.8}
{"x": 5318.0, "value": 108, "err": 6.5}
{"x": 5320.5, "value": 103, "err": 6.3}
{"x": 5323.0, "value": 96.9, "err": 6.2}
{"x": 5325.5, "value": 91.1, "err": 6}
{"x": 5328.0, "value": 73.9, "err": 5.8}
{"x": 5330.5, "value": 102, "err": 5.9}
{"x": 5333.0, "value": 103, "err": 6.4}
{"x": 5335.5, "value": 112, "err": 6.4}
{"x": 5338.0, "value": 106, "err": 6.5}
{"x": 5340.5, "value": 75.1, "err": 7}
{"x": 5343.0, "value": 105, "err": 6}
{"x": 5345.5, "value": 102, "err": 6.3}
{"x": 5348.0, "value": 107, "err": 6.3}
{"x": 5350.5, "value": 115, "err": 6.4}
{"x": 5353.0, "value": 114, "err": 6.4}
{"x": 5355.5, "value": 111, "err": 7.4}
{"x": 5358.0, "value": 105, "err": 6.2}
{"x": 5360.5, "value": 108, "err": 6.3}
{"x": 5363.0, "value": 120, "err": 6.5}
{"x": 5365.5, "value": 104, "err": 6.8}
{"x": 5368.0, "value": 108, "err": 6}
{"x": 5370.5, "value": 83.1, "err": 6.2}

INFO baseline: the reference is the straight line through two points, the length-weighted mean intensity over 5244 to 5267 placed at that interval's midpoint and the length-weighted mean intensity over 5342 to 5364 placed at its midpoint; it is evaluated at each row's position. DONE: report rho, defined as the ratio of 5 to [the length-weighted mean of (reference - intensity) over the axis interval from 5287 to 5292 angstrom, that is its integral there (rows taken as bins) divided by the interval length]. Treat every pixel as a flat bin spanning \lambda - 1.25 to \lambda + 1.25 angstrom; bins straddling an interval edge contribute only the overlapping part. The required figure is -0.4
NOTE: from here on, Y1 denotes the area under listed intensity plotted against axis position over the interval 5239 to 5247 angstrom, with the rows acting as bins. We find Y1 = 868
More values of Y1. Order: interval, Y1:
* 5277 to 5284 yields 707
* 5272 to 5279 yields 749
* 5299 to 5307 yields 908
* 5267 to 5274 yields 566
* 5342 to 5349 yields 732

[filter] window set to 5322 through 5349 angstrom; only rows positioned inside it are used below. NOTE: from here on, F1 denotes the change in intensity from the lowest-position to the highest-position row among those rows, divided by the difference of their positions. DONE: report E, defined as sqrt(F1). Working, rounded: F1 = 0.4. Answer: 0.64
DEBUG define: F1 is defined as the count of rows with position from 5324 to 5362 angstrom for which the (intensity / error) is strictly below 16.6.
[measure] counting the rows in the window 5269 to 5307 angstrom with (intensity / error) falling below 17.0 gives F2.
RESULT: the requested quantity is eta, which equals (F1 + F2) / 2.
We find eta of 7.5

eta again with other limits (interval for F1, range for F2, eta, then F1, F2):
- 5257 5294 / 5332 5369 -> 8.0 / 8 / 8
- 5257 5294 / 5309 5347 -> 9.5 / 8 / 11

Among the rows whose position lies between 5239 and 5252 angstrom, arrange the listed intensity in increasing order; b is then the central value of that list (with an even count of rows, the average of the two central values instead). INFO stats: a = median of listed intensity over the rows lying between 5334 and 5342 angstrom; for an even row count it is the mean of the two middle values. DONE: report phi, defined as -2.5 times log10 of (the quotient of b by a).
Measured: -0.01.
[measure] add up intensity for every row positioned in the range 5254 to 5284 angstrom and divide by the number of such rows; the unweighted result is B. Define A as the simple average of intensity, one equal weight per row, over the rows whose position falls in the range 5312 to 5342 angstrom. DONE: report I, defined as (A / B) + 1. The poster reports 2.06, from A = 100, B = 94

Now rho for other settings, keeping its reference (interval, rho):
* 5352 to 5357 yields -2.2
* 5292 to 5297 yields -0.7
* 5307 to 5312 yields -1.1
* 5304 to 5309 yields -0.4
